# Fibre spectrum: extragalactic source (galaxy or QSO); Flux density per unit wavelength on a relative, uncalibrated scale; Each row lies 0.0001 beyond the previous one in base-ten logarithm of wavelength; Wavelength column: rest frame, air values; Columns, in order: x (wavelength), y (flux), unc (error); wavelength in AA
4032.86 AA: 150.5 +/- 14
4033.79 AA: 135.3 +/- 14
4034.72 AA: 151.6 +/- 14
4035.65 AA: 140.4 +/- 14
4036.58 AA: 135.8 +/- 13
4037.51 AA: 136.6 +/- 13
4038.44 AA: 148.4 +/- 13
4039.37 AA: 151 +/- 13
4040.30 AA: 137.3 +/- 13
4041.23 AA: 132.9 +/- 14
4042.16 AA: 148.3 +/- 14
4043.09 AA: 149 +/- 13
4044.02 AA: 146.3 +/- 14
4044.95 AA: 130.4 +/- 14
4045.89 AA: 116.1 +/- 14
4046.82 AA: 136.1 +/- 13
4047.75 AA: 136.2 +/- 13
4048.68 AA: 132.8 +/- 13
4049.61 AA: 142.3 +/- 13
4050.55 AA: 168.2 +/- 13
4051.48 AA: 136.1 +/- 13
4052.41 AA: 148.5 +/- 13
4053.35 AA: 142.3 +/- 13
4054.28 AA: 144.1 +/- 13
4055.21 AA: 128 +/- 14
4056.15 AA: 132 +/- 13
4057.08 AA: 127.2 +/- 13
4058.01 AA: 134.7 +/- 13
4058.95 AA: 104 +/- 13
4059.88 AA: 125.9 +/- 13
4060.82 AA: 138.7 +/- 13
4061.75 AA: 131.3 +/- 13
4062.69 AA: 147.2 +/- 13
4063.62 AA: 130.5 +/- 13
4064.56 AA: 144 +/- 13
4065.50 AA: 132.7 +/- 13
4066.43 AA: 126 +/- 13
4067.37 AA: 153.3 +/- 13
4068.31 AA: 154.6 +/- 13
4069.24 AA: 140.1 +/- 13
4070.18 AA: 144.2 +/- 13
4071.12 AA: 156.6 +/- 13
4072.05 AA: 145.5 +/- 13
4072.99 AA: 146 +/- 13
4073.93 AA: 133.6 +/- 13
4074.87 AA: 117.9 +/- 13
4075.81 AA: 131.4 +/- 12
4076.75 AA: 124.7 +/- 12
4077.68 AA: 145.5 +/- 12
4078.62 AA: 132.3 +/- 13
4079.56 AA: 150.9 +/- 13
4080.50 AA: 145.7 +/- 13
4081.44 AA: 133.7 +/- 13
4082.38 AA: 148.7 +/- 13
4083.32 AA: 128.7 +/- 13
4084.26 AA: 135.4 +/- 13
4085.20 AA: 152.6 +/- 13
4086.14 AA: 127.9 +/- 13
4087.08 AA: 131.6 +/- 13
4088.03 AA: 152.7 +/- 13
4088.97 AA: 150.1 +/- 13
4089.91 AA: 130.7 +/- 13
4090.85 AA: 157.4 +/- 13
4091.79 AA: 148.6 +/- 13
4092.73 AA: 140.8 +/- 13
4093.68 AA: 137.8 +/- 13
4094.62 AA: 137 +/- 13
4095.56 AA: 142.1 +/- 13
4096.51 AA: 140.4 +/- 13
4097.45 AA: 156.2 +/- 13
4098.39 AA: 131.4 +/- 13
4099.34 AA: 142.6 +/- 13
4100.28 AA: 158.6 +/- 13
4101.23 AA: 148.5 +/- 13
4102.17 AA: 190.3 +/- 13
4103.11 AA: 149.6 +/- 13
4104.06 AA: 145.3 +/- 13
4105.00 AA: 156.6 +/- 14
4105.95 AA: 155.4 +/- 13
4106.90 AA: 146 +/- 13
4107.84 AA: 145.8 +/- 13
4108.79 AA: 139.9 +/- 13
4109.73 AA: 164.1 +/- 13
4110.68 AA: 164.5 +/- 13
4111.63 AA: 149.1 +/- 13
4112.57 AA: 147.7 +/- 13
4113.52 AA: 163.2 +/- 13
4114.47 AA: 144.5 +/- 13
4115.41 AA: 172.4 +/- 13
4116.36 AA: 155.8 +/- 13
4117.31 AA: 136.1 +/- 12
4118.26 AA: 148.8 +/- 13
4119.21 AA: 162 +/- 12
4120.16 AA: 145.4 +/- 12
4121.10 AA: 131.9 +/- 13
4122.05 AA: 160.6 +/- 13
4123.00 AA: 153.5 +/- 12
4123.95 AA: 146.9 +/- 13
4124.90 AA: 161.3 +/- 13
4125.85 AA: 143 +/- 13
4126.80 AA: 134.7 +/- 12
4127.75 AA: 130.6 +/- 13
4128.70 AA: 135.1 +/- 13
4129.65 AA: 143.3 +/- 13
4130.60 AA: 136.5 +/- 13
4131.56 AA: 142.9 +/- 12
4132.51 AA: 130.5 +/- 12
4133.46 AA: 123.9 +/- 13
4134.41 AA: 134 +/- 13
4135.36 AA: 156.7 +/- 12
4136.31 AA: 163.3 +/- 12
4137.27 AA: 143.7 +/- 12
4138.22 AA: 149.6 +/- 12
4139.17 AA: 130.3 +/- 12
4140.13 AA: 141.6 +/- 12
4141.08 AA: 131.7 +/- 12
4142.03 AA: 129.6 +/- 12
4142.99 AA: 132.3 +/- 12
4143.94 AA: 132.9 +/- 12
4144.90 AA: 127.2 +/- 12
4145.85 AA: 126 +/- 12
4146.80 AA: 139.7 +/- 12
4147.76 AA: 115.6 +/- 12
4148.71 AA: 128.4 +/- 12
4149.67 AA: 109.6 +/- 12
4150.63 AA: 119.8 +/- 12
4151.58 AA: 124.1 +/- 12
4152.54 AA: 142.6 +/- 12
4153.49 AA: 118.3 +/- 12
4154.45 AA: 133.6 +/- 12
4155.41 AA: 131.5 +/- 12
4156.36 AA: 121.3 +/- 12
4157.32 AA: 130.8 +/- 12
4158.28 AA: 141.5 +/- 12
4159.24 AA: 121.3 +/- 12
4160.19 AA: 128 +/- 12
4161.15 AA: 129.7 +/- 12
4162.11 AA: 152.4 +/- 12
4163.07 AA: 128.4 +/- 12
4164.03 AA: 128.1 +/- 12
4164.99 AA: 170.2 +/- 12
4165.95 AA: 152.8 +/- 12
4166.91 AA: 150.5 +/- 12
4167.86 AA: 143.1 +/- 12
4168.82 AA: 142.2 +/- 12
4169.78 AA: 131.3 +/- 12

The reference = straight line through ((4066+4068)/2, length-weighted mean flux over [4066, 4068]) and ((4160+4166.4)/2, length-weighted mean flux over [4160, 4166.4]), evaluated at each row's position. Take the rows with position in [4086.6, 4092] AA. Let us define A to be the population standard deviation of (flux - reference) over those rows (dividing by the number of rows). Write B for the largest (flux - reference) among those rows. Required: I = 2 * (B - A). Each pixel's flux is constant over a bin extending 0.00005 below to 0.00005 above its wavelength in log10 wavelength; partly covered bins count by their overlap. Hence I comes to 12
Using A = 10.3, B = 17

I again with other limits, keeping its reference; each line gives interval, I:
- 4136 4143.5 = 22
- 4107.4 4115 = 28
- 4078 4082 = 5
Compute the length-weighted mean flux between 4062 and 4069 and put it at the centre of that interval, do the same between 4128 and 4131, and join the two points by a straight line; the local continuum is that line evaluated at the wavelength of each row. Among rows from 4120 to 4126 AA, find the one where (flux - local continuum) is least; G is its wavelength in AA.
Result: 4121.10 AA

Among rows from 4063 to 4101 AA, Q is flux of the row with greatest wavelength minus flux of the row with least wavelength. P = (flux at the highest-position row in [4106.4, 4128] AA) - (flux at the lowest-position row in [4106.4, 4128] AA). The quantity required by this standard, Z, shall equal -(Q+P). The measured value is -13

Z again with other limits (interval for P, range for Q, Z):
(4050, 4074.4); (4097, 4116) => 18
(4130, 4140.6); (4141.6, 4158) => -6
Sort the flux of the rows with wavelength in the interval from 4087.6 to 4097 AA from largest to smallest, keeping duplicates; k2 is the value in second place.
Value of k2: 152.7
